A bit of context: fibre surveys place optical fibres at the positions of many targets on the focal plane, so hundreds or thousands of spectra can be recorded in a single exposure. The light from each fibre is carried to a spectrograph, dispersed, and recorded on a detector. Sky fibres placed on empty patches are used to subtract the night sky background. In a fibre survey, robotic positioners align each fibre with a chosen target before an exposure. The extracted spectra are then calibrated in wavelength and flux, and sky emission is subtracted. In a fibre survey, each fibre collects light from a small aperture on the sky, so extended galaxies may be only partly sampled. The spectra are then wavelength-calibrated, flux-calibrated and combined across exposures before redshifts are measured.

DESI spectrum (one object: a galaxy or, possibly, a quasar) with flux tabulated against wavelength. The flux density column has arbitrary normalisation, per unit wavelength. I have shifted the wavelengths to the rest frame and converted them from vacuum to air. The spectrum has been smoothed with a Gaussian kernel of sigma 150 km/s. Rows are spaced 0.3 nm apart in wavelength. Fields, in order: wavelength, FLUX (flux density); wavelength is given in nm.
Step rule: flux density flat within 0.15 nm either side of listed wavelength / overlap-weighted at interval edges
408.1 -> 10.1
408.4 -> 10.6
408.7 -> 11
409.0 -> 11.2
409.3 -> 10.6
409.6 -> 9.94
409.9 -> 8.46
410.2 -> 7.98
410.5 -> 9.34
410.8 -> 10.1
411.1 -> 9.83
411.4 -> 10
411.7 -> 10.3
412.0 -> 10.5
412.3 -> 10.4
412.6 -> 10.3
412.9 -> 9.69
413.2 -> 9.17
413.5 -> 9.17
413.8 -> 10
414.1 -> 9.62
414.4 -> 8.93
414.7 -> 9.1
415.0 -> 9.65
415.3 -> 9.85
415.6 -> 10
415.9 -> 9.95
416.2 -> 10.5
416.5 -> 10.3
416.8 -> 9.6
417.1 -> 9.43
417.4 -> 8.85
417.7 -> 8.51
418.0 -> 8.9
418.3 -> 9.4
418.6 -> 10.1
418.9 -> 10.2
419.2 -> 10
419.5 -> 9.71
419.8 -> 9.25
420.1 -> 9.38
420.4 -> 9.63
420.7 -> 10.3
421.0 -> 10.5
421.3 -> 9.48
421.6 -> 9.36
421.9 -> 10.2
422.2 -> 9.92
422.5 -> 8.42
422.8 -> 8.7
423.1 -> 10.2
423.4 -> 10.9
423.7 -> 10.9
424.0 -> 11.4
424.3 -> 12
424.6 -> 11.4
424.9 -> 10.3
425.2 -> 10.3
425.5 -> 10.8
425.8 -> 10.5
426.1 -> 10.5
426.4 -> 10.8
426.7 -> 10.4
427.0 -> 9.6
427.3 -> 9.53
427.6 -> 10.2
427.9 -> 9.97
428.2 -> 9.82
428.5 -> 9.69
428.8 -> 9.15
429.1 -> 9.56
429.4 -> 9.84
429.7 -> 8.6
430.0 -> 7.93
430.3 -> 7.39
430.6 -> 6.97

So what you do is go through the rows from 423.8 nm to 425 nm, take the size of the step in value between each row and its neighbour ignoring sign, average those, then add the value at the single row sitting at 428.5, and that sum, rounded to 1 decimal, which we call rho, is 10.5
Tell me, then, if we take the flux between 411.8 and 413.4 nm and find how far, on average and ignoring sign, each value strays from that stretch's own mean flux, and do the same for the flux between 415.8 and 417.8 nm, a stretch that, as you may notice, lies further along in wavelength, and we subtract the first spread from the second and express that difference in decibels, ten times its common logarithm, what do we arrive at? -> -9.9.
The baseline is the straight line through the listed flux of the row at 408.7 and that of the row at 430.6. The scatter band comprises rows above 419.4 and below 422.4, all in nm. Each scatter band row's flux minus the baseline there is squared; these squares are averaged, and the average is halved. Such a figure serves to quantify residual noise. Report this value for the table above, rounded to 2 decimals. 0.63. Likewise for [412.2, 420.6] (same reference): 0.20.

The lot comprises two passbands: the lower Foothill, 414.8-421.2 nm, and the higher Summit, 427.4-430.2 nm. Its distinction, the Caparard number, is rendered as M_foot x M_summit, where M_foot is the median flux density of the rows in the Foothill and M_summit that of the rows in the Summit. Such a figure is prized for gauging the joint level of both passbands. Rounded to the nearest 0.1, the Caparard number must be 94.1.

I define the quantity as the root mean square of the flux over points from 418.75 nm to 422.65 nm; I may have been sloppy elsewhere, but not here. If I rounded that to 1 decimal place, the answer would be 9.7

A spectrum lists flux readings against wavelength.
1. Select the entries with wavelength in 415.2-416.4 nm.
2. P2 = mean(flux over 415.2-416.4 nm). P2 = 10.1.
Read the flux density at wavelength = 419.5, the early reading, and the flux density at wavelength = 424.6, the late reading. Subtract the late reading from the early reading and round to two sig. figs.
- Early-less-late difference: -1.7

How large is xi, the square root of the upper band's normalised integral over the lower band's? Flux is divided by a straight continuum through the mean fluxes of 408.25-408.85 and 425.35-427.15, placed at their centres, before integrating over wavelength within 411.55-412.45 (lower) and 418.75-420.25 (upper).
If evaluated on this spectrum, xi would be 1.3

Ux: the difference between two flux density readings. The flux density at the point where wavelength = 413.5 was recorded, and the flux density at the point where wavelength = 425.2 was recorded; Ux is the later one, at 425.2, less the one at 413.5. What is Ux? 1.1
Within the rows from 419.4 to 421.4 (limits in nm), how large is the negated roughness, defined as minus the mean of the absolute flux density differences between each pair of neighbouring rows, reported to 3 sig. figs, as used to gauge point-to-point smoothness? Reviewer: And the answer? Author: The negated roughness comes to -0.455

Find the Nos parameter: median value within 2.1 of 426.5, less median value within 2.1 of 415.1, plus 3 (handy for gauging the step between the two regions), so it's 3.7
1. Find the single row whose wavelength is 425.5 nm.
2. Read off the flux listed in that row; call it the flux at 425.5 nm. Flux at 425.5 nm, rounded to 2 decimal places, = 10.80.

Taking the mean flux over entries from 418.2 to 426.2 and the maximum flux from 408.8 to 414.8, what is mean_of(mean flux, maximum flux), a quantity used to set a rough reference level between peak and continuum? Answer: 10.7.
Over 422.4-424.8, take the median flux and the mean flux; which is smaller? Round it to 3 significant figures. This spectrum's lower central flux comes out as 10.5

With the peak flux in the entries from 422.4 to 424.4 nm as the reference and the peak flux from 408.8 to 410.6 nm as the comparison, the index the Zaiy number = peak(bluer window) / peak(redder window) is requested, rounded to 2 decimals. 0.93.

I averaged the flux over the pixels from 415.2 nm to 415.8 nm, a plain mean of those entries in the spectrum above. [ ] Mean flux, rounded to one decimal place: 9.9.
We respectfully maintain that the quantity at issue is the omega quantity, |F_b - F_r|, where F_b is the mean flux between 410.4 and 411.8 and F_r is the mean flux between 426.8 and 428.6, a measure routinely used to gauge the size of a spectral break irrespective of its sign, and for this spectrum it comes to 0.1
